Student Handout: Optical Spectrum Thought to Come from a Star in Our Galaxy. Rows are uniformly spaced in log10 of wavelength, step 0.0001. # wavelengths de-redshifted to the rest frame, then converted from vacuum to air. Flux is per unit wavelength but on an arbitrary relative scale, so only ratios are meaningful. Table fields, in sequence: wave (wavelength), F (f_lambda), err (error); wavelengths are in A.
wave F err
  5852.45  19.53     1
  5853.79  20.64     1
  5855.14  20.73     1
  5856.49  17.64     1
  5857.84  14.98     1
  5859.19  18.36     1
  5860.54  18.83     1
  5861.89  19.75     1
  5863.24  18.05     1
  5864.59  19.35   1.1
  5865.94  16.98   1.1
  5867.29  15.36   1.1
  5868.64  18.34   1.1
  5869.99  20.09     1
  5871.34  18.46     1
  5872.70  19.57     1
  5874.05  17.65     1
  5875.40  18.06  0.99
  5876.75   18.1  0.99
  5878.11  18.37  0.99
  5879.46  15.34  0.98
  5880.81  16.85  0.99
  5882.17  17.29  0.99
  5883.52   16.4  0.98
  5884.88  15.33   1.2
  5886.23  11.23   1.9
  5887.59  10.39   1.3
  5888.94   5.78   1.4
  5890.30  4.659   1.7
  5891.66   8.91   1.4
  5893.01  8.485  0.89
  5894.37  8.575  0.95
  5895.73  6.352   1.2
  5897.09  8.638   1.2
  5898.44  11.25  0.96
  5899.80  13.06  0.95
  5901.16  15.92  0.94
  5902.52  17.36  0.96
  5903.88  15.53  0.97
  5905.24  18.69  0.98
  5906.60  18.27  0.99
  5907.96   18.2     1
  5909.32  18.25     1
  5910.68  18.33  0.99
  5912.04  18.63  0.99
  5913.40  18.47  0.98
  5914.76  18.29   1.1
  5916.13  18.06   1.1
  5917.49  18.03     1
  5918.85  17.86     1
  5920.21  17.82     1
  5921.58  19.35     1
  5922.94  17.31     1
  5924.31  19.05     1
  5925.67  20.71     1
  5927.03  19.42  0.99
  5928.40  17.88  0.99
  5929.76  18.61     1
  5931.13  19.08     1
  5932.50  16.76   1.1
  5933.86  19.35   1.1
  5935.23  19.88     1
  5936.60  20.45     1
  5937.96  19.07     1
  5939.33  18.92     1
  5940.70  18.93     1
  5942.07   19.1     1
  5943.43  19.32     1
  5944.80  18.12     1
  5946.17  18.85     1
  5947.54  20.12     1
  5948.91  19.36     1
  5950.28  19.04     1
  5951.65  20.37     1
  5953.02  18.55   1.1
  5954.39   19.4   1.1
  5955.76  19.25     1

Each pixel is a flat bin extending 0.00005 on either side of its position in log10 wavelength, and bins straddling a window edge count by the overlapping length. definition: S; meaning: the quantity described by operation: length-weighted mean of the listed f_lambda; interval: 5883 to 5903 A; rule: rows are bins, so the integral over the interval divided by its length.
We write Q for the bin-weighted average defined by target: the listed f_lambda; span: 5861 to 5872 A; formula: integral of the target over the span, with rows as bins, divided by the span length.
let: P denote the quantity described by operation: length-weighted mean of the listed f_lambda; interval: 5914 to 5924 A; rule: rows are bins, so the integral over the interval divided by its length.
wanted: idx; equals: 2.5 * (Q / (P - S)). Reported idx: 6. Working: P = 18.1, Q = 18.3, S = 11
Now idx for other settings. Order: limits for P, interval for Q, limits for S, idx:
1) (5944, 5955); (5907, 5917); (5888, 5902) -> 5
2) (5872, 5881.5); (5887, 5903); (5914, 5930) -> -30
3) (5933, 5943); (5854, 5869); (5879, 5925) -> 10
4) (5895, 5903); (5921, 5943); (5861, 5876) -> -7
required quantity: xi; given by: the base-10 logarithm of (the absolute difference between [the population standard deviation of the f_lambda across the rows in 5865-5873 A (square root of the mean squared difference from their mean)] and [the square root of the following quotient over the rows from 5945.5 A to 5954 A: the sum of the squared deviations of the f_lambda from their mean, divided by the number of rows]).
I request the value 0.0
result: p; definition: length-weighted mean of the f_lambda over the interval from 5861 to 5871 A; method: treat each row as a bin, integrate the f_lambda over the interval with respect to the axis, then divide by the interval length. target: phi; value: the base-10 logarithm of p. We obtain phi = 1.26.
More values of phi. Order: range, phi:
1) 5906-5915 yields 1.26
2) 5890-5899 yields 0.92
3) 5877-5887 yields 1.20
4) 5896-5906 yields 1.15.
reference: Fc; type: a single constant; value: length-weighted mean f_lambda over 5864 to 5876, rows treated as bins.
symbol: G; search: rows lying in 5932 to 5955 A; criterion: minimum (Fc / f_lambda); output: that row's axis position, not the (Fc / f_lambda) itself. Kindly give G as 5936.60 A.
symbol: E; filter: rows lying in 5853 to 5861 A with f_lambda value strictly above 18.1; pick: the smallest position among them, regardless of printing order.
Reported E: 5853.79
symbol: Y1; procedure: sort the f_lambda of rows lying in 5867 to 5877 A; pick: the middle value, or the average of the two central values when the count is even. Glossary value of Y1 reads 18.2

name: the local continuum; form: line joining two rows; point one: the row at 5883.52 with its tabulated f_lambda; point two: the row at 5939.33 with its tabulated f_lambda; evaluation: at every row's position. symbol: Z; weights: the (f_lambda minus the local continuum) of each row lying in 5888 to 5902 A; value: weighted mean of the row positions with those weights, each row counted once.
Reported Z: 5893.7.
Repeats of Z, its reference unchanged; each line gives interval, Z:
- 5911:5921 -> 5912.4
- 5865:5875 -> 5870.7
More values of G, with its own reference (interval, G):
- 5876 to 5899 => 5878.11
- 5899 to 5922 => 5921.58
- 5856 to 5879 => 5869.99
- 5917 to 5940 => 5925.67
